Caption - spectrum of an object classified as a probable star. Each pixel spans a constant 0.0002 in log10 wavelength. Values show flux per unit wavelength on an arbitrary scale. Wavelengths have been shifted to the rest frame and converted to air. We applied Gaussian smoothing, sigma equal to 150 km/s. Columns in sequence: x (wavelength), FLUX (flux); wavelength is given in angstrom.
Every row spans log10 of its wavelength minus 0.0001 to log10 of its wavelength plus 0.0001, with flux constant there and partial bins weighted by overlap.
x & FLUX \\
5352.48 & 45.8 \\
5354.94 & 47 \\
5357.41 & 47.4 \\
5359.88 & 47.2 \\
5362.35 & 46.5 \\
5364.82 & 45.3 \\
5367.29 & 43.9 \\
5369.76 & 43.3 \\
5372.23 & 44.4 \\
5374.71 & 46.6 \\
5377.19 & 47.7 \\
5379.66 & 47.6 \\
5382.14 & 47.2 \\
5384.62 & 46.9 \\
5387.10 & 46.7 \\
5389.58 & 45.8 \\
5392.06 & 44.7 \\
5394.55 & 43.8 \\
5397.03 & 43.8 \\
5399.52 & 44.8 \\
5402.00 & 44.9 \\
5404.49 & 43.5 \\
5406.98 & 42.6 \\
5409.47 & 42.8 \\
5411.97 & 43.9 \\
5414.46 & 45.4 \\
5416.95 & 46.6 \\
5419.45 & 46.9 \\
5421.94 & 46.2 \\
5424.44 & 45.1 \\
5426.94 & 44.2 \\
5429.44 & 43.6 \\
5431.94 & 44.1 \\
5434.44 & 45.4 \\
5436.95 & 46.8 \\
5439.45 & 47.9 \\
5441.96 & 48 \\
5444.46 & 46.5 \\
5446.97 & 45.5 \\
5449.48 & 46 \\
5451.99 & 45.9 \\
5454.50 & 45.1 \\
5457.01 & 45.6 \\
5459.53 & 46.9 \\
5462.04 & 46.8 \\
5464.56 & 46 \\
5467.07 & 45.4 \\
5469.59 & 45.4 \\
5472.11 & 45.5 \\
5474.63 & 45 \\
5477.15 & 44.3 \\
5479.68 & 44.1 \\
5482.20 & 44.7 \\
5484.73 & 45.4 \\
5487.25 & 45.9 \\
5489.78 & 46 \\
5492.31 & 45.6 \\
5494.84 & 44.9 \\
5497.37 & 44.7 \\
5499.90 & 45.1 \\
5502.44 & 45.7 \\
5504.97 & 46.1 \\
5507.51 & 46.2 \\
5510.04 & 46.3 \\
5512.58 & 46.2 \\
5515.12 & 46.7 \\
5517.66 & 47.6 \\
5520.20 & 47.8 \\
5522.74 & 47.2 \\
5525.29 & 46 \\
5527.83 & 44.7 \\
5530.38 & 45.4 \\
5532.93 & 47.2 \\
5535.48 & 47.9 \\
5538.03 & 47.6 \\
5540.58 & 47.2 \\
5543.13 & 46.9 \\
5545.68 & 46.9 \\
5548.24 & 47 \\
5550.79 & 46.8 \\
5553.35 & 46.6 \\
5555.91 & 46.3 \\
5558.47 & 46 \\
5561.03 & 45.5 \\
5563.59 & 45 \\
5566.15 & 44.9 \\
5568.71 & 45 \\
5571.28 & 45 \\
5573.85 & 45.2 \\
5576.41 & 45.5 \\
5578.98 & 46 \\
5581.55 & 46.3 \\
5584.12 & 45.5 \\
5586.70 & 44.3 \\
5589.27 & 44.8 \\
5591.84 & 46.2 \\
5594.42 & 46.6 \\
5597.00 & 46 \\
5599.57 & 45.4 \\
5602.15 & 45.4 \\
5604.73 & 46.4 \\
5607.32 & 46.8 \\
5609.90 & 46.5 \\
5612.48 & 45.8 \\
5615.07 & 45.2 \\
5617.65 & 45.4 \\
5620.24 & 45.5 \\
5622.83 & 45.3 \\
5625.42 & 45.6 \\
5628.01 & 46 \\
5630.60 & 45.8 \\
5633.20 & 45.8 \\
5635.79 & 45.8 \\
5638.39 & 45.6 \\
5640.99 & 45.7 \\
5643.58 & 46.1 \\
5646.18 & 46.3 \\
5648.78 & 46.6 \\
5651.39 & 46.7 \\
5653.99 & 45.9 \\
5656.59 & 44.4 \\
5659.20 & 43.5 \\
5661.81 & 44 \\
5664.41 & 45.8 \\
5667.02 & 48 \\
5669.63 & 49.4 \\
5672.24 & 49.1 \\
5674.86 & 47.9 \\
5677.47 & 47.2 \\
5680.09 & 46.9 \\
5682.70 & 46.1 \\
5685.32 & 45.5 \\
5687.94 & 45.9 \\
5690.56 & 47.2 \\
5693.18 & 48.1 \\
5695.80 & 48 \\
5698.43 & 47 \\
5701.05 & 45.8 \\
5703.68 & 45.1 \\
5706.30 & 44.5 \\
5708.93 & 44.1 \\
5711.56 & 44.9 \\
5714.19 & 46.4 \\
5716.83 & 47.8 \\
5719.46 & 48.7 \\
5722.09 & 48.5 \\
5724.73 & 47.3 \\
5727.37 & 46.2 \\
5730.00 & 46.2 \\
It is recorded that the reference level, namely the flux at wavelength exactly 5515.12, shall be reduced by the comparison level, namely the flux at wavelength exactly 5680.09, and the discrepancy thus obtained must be -0.20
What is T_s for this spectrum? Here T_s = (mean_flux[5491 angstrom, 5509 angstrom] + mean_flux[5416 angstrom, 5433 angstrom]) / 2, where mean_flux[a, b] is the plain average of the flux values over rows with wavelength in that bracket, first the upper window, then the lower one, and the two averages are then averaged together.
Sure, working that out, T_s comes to 45.4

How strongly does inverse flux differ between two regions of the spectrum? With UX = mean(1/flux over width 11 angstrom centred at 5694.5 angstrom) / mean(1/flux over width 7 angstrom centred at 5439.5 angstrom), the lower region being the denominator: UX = 1.00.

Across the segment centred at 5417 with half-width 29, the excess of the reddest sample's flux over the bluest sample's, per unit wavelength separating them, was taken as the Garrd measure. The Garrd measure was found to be 0.0128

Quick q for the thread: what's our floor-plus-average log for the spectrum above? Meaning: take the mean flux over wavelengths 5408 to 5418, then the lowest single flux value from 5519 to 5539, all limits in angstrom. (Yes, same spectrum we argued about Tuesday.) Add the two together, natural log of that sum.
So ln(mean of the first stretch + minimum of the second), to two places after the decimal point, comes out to 4.49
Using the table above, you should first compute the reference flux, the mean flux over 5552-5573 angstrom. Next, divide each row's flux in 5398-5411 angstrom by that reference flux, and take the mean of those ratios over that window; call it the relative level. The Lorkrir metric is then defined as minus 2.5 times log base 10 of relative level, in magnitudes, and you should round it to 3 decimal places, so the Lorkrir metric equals 0.044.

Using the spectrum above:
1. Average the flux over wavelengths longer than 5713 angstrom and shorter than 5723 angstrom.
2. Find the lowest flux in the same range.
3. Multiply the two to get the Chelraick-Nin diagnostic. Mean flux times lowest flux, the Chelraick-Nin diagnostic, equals 2220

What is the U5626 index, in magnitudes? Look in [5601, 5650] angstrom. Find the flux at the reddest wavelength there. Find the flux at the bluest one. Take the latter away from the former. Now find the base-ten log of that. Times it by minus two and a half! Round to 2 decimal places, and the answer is -0.20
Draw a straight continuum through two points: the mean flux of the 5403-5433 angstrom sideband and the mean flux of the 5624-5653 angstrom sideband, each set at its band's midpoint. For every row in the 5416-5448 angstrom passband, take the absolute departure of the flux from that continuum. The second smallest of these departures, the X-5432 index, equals 0.48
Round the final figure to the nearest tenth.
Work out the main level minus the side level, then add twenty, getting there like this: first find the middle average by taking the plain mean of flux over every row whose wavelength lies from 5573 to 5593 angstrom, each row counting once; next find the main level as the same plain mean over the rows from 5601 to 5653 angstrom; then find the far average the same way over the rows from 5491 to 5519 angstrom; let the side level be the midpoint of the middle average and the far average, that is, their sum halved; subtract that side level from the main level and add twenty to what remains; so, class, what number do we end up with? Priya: 20.2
